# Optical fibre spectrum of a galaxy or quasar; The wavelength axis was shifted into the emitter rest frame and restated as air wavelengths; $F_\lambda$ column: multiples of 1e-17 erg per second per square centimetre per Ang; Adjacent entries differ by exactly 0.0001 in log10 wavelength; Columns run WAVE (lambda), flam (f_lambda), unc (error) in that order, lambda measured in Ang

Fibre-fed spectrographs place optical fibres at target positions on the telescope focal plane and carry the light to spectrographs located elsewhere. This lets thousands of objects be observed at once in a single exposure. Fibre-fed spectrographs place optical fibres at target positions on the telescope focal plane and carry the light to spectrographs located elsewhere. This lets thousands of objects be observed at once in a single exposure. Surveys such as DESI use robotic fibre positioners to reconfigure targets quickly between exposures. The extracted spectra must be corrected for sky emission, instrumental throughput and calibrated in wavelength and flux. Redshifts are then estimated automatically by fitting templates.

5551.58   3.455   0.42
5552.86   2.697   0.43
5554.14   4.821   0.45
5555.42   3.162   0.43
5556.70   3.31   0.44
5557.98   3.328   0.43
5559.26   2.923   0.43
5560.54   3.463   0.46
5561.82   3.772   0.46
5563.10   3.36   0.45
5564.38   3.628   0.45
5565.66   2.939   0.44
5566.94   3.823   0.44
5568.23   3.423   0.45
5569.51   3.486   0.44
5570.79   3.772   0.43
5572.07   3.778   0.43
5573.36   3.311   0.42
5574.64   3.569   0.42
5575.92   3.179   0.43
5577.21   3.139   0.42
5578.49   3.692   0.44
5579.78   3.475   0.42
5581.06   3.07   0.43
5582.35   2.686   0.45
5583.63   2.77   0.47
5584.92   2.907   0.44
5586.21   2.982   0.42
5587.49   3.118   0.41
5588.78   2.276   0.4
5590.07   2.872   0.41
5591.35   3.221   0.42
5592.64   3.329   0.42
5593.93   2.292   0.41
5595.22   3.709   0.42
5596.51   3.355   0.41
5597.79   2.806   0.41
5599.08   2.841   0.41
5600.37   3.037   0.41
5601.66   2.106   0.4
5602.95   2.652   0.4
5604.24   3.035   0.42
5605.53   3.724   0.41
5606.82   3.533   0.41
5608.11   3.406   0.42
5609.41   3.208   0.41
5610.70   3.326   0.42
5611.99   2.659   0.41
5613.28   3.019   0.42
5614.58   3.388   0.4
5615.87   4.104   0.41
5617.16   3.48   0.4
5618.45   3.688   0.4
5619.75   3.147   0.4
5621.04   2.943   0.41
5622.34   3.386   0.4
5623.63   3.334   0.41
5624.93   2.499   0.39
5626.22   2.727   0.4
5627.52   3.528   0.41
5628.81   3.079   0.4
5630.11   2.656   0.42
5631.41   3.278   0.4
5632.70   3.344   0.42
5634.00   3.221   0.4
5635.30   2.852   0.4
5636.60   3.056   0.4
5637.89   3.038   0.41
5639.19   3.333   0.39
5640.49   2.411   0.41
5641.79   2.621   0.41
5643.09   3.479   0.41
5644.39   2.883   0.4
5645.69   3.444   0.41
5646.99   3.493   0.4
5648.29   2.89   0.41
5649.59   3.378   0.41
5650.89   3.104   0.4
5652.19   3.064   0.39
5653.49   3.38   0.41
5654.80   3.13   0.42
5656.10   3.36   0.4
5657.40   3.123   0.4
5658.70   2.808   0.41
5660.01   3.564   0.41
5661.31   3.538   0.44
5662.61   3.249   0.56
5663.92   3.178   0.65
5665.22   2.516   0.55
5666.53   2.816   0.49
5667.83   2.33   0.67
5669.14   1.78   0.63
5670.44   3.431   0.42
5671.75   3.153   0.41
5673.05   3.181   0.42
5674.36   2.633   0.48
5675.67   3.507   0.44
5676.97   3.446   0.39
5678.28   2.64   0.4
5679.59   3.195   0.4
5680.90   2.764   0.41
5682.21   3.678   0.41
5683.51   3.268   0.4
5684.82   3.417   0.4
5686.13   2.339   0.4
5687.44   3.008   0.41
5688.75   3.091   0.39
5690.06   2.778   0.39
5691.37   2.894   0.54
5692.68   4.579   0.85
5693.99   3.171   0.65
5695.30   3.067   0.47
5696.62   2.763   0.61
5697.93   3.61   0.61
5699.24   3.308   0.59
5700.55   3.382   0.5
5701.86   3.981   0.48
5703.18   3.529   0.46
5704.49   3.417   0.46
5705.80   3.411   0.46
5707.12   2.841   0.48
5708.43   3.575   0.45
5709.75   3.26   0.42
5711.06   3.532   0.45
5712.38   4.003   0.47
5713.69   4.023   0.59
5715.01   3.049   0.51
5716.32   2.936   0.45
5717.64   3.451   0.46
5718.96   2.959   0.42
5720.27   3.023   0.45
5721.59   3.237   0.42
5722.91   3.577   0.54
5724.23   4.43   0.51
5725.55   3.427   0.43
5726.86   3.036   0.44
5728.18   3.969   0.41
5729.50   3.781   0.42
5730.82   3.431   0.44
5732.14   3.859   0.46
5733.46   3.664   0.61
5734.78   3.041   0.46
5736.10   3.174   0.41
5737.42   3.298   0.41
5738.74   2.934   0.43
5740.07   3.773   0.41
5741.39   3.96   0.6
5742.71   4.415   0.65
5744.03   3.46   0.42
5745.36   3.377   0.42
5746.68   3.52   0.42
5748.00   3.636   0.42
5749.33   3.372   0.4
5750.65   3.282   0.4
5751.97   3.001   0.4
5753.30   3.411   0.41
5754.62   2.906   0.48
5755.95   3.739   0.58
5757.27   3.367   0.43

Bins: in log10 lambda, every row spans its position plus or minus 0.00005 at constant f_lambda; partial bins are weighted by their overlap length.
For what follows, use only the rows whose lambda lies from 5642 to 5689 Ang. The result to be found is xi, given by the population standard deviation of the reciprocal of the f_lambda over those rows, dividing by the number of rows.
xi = 0.055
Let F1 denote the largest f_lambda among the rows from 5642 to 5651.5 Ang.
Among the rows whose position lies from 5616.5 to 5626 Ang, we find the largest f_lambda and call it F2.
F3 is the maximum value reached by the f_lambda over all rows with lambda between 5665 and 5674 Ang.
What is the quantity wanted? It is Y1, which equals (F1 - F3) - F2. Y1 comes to -3.63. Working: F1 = 3.493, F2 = 3.688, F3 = 3.431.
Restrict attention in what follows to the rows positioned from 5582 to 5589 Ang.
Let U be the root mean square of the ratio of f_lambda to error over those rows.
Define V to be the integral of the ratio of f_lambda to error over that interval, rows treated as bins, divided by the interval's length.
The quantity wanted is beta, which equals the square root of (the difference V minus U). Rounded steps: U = 6.5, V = 6.5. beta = 0.18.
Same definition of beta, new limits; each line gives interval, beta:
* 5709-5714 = 0.21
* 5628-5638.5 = 0.02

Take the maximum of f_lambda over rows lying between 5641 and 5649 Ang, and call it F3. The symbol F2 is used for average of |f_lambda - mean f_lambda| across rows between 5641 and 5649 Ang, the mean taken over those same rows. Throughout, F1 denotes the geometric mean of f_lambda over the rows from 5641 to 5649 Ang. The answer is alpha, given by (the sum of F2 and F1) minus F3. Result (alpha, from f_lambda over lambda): -0.04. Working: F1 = 3.12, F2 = 0.34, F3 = 3.493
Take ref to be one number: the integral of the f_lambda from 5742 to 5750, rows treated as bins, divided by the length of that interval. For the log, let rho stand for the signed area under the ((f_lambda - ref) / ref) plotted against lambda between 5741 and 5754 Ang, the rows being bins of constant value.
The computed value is -0.4 Ang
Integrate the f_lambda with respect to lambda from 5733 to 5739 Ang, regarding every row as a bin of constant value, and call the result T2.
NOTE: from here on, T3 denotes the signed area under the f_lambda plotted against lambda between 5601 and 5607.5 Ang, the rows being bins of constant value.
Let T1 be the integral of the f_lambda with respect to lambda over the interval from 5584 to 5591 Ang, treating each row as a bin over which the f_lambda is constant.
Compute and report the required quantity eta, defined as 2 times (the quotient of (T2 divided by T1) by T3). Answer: 0.099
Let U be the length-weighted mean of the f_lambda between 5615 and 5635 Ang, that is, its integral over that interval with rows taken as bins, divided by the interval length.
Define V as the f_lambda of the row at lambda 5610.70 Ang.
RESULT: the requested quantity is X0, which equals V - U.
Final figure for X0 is 0.10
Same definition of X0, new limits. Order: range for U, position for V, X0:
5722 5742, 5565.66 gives -0.61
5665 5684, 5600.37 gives 0.07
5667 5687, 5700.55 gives 0.40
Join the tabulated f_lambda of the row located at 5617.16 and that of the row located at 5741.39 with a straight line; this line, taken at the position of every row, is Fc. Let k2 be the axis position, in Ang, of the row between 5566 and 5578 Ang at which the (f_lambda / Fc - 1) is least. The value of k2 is 5577.21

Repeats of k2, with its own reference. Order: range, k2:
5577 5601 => 5588.78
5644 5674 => 5669.14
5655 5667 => 5665.22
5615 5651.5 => 5640.49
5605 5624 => 5611.99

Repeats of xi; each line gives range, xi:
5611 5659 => 0.037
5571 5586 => 0.034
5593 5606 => 0.064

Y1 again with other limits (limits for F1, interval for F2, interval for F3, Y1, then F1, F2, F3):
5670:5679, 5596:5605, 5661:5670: -3.39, 3.507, 3.355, 3.538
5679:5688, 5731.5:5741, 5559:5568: -4.00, 3.678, 3.859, 3.823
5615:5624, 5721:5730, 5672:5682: -3.83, 4.104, 4.43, 3.507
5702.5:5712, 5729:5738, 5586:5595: -3.61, 3.575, 3.859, 3.329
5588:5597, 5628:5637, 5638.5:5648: -3.13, 3.709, 3.344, 3.493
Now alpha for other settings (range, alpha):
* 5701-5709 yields -0.30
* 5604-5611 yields -0.18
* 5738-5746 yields -0.40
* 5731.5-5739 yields -0.26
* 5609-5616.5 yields -0.53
